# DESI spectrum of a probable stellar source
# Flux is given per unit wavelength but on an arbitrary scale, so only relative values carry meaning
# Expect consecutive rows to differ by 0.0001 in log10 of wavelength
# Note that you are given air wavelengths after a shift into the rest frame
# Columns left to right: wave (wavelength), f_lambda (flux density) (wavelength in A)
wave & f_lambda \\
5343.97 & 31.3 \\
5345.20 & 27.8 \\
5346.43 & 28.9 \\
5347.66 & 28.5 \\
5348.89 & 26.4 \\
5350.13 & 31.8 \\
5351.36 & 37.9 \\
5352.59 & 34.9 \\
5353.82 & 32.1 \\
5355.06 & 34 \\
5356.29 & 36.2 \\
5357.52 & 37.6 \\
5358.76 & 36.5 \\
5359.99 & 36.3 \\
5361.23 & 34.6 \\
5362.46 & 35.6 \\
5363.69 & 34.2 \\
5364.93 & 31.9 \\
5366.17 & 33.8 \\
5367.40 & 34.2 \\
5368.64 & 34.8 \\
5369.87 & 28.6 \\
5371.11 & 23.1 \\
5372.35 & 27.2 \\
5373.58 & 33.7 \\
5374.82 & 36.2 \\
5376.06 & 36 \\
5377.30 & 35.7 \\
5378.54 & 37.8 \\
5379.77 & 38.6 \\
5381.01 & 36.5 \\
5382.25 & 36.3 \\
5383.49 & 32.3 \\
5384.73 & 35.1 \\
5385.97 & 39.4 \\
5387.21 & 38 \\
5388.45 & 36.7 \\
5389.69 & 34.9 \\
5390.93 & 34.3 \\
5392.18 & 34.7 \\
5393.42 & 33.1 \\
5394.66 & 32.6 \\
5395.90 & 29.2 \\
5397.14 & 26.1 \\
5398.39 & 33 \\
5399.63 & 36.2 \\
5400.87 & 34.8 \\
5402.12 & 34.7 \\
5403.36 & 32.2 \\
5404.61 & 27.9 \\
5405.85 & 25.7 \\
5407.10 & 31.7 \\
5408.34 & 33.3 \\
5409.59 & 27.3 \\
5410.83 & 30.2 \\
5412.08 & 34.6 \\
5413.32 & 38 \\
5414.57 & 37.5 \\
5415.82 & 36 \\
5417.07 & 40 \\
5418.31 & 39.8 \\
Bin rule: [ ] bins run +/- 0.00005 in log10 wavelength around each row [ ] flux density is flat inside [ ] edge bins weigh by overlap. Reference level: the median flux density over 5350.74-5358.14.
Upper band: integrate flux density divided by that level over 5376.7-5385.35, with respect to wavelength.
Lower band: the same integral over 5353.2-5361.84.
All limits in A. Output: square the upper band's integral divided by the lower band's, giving 1.0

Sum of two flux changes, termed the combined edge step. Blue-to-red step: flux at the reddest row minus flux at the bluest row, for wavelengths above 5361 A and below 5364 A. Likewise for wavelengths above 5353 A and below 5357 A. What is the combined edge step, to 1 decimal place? 3.7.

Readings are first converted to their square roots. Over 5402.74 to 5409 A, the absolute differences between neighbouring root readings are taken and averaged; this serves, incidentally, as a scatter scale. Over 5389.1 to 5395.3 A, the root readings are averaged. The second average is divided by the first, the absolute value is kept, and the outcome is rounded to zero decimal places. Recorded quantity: 18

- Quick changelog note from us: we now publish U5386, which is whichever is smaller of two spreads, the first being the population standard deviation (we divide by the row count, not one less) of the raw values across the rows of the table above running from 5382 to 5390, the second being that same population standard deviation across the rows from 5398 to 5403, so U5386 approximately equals 1.13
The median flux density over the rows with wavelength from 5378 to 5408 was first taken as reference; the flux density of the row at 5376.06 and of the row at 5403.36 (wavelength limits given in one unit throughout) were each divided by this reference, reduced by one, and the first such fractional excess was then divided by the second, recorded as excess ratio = -0.5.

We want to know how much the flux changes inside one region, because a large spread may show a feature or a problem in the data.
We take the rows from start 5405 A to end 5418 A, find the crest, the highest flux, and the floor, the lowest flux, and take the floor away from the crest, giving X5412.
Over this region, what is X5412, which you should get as 14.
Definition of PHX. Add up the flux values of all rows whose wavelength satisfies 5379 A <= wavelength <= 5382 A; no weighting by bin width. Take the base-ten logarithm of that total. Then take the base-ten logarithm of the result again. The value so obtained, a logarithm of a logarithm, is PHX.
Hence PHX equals 0.27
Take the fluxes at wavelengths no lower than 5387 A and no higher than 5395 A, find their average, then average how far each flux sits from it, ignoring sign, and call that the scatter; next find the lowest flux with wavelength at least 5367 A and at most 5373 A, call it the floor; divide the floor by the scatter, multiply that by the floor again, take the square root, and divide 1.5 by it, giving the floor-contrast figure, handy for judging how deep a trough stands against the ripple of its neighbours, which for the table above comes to 0.077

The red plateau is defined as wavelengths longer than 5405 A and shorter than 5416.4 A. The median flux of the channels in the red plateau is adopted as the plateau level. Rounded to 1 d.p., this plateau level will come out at 33.3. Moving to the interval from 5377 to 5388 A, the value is 36.5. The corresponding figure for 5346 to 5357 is 32.1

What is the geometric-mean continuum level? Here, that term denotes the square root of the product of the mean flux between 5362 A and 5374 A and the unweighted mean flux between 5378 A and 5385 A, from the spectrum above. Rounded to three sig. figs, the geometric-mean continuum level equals 33.8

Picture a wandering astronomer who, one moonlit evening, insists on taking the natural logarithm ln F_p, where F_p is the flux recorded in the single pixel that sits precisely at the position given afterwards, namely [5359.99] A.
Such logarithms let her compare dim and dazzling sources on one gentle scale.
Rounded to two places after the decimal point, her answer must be 3.59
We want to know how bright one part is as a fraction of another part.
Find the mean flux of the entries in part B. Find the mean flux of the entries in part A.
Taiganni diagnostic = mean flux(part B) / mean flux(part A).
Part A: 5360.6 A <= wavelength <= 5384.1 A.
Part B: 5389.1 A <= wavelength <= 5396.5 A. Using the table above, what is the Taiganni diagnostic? 0.98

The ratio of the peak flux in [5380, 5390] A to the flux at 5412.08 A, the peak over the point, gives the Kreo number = 1.14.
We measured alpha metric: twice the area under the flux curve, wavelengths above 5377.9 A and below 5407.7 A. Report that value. 2016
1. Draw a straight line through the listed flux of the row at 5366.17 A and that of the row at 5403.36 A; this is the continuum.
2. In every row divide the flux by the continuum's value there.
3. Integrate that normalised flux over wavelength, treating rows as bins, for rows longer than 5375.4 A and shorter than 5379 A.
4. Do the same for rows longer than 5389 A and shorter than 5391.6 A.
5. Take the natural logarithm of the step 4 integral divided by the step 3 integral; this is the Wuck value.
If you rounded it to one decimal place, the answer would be -0.4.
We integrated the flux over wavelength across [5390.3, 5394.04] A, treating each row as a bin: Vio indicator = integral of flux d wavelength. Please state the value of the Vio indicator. 127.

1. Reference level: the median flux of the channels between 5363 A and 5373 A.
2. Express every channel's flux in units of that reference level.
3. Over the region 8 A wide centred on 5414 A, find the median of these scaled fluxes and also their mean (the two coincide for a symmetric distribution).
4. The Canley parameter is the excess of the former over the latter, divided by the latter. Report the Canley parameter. 0.02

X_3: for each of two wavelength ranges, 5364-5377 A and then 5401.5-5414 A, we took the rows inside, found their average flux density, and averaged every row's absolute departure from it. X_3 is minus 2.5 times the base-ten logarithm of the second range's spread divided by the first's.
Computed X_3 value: 0.13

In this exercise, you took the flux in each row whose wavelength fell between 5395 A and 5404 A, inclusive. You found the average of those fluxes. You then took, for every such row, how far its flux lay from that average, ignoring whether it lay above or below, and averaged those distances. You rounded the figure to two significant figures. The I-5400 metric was 2.7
